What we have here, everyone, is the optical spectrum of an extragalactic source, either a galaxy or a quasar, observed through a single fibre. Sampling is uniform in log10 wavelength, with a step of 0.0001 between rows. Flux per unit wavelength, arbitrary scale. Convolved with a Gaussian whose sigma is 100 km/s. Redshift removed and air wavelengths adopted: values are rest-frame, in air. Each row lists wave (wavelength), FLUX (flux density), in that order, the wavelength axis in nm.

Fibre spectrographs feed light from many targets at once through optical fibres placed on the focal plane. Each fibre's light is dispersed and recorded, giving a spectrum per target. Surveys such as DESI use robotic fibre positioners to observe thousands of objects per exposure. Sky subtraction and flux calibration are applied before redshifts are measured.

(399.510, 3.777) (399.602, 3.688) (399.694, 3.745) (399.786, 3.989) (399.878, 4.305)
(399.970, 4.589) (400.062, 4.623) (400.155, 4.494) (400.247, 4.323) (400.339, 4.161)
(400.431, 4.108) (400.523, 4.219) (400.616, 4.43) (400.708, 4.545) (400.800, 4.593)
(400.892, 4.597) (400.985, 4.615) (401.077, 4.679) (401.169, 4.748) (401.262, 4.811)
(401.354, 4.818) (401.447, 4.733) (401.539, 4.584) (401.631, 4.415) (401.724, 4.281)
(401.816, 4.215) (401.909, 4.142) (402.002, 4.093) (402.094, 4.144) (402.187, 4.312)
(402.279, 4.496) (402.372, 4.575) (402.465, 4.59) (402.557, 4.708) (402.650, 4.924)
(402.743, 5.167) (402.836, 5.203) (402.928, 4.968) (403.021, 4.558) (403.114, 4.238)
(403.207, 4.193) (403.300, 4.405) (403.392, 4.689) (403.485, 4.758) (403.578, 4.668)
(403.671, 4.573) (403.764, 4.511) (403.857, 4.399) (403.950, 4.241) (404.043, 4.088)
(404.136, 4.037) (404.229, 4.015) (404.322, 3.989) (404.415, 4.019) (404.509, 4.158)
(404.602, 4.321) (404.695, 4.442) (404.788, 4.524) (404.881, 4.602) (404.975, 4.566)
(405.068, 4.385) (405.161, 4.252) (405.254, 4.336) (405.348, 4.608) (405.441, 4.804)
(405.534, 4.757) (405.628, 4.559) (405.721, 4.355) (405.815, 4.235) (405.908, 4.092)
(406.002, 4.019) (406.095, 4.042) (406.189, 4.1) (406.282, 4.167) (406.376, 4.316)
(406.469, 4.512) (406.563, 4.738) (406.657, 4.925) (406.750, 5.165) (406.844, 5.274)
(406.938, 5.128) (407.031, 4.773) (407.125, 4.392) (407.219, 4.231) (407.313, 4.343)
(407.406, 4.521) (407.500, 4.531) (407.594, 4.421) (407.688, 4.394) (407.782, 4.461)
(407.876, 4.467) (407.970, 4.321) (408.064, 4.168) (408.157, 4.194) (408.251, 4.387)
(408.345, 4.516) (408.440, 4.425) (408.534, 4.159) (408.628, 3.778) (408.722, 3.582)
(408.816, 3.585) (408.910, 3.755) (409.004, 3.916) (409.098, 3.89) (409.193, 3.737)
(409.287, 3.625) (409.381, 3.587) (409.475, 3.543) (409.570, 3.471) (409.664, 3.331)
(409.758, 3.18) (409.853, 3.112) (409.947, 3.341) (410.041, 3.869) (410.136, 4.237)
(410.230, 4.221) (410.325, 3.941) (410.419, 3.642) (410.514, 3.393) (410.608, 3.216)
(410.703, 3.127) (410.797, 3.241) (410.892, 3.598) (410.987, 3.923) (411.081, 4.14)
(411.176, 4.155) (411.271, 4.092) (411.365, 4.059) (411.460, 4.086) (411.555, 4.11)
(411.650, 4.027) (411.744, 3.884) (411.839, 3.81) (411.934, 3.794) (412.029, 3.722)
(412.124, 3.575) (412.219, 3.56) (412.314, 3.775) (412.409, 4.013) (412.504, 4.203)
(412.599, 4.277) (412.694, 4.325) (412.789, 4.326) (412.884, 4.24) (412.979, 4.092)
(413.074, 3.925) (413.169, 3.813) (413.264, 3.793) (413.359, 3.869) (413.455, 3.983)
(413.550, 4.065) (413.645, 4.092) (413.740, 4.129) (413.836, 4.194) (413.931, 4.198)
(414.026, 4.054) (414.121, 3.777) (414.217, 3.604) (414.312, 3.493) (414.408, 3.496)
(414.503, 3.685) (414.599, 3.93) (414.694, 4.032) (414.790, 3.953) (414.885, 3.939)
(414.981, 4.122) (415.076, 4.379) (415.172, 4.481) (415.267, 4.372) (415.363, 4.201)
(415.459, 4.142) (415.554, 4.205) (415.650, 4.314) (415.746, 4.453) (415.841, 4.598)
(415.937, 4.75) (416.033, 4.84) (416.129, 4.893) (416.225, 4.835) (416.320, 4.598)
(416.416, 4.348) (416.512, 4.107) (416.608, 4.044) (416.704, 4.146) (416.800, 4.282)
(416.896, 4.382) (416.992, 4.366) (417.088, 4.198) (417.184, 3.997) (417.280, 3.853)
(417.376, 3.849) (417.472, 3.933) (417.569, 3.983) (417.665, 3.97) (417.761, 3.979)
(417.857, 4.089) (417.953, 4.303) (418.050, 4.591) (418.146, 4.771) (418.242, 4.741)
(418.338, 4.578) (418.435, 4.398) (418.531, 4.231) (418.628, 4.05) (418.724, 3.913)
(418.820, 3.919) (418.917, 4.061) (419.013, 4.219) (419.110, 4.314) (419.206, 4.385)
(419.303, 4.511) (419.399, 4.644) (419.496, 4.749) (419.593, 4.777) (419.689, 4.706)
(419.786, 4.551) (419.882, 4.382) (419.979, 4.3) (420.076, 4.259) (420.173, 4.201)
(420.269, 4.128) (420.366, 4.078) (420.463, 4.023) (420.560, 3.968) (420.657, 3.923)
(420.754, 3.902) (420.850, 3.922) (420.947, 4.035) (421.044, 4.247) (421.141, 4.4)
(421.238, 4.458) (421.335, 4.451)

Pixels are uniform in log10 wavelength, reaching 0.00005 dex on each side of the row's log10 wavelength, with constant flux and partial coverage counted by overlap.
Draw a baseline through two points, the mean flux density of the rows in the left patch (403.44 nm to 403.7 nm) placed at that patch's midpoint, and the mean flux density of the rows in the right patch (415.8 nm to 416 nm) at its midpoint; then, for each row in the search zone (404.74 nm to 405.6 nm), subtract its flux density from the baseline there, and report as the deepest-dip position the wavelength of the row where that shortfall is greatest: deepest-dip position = 405.161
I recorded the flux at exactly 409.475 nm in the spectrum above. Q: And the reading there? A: 3.543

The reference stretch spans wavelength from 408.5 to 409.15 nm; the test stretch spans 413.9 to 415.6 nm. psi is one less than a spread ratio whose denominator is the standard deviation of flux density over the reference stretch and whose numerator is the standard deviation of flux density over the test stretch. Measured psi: 0.5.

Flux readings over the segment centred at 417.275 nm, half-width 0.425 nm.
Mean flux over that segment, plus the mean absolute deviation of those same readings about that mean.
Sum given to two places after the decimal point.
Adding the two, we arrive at 4.23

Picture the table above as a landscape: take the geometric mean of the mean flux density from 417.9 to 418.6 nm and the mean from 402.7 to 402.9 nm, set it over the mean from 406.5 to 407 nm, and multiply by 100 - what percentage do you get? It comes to 96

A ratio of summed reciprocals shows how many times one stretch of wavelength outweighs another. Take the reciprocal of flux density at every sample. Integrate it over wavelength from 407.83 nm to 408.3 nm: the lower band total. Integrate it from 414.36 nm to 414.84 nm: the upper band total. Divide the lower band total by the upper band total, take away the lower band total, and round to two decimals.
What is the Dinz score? 0.76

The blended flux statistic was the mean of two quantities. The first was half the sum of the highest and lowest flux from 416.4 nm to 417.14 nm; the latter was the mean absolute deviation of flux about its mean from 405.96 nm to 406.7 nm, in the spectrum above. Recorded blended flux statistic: 2.25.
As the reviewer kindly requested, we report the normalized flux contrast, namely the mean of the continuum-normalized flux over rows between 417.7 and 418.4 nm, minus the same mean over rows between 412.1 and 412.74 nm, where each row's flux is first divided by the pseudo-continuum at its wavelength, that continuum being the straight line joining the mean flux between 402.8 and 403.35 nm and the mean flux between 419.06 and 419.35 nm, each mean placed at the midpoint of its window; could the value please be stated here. 0.12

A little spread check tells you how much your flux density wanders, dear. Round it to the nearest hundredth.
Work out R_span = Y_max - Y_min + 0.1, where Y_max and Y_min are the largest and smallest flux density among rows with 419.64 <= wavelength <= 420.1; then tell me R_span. 0.55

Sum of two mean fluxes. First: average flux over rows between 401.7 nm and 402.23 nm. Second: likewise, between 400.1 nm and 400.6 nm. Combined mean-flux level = 8.5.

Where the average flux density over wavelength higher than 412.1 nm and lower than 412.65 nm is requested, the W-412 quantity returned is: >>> 3.9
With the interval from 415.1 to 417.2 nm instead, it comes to 4.4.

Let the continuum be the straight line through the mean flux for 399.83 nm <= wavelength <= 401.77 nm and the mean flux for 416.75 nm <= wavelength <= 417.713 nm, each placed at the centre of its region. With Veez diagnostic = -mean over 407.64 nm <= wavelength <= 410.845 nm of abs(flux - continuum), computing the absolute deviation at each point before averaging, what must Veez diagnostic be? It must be -0.51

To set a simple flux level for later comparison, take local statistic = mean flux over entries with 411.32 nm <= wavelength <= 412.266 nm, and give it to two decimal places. 3.86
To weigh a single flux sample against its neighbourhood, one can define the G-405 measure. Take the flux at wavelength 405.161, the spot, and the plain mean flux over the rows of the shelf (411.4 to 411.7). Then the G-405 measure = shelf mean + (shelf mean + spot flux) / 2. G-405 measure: 8.2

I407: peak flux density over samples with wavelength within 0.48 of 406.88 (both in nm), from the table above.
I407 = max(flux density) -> 5.274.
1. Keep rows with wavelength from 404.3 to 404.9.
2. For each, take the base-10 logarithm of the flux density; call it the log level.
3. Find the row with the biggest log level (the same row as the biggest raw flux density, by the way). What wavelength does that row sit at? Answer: 404.881 nm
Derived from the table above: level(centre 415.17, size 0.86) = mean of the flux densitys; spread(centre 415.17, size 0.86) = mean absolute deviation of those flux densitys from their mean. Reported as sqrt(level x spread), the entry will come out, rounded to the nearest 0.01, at 0.77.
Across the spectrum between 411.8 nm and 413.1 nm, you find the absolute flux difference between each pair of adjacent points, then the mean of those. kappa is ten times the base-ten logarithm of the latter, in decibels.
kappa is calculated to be -9.6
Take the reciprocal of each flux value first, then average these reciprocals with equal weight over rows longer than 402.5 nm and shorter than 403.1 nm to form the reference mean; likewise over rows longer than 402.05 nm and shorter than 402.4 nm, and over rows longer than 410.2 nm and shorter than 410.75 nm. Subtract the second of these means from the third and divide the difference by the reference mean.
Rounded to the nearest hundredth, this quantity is 0.26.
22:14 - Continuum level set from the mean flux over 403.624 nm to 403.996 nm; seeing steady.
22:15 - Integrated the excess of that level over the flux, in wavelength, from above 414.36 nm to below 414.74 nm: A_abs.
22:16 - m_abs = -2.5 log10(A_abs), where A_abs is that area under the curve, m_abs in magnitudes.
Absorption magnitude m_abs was 1.5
